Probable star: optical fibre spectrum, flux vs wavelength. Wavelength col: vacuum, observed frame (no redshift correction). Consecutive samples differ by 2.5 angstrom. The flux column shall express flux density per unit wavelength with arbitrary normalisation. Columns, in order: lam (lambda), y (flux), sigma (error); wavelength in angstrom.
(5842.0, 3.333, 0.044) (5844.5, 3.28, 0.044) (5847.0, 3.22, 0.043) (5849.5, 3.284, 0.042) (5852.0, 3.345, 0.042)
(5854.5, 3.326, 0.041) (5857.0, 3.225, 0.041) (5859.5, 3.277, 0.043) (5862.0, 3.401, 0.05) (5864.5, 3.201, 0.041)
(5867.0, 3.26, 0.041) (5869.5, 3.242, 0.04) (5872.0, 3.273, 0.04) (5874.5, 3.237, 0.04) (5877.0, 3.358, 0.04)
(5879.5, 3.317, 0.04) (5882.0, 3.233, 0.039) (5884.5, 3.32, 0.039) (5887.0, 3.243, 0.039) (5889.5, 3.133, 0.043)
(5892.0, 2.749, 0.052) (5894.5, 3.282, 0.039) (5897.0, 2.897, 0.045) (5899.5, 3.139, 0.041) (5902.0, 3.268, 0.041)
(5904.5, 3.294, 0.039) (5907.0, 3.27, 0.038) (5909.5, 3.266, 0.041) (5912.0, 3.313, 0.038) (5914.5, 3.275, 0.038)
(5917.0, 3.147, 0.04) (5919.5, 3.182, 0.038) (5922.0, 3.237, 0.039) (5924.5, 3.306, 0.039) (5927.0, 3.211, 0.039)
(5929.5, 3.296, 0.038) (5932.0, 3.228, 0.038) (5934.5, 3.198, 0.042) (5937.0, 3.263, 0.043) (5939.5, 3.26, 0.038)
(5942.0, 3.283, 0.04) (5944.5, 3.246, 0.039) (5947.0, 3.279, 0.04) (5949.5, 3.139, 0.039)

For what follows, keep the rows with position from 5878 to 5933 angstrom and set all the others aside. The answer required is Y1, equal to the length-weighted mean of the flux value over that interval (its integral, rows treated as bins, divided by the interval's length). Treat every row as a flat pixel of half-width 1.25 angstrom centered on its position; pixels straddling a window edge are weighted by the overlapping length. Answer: 3.21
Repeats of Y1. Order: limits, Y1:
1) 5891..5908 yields 3.13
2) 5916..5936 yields 3.23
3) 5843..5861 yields 3.28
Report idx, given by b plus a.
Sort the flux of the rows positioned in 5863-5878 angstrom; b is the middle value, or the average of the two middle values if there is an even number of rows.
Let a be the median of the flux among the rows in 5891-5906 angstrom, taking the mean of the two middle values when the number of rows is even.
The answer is 6.45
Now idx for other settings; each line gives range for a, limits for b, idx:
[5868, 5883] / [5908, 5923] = 6.51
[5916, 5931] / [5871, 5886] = 6.52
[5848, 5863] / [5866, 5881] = 6.57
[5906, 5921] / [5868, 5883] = 6.53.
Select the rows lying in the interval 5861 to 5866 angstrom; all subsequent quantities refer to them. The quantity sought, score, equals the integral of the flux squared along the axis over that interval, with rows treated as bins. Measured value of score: 54.3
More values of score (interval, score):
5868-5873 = 53.0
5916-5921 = 50.2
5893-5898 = 47.7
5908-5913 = 54.0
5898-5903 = 50.8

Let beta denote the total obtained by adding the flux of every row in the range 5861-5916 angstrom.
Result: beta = 71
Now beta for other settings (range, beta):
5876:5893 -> 22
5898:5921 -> 29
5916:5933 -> 23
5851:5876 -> 33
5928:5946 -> 23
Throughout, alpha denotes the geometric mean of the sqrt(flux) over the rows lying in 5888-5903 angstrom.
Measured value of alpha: 1.75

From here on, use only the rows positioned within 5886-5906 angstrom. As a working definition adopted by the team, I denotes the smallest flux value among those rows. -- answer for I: 2.749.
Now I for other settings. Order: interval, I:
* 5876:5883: 3.233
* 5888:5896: 2.749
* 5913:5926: 3.147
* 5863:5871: 3.201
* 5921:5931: 3.211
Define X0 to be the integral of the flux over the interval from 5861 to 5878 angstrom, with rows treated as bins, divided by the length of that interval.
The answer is 3.28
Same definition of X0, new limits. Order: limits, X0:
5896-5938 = 3.22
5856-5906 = 3.22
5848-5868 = 3.29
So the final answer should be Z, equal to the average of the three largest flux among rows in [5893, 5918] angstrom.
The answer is 3.30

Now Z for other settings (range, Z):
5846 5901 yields 3.37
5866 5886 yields 3.33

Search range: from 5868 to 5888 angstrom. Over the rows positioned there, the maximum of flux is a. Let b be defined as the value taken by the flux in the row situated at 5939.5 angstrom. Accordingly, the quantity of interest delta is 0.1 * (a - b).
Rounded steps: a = 3.358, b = 3.26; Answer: 0.0098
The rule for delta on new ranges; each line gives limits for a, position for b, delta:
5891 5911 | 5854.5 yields -0.0032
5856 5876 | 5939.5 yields 0.0141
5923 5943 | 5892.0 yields 0.0557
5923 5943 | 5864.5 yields 0.0105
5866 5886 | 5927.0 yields 0.0147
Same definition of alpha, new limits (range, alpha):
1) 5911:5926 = 1.80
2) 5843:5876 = 1.81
